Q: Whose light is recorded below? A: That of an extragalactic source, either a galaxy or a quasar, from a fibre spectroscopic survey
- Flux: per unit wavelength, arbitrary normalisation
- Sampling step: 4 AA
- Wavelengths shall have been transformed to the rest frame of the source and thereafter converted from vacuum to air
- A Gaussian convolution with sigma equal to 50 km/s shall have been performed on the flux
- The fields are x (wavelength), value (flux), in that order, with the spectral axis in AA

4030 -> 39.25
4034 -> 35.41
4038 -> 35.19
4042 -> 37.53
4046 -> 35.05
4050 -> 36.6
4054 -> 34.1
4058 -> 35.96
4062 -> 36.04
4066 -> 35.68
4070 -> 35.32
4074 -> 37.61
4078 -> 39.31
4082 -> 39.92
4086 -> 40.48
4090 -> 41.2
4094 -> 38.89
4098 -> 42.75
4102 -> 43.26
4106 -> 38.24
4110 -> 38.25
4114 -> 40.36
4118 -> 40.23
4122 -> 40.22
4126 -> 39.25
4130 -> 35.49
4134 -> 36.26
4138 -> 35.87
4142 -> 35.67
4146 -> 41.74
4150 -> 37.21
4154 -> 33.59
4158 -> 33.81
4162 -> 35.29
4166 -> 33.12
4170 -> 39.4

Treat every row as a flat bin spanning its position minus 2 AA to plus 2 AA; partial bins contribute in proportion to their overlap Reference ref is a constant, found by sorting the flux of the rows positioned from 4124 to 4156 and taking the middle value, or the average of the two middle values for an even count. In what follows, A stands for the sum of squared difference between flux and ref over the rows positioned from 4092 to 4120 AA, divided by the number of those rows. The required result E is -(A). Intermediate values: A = 21.4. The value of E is -21.4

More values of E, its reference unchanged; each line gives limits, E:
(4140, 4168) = -7.7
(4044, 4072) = -0.8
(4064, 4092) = -10.6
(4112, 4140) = -9.1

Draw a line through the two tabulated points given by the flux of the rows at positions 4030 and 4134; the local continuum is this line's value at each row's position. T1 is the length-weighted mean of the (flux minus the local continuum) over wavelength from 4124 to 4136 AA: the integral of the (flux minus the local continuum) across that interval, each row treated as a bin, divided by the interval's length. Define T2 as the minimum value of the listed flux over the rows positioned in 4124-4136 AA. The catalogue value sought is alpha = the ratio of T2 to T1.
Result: 57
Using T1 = 1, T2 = 35.49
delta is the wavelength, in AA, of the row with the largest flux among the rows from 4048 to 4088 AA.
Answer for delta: 4086 AA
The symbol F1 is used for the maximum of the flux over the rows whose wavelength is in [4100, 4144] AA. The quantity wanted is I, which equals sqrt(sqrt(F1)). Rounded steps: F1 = 43.26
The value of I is 2.56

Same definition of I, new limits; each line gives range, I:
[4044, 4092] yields 2.53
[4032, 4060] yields 2.48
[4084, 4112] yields 2.56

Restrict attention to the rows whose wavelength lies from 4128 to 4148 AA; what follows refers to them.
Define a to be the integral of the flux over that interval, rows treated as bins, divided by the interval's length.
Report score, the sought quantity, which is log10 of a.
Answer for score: 1.568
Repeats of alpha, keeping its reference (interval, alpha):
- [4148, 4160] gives -41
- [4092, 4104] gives 9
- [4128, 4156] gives 65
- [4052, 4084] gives -24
